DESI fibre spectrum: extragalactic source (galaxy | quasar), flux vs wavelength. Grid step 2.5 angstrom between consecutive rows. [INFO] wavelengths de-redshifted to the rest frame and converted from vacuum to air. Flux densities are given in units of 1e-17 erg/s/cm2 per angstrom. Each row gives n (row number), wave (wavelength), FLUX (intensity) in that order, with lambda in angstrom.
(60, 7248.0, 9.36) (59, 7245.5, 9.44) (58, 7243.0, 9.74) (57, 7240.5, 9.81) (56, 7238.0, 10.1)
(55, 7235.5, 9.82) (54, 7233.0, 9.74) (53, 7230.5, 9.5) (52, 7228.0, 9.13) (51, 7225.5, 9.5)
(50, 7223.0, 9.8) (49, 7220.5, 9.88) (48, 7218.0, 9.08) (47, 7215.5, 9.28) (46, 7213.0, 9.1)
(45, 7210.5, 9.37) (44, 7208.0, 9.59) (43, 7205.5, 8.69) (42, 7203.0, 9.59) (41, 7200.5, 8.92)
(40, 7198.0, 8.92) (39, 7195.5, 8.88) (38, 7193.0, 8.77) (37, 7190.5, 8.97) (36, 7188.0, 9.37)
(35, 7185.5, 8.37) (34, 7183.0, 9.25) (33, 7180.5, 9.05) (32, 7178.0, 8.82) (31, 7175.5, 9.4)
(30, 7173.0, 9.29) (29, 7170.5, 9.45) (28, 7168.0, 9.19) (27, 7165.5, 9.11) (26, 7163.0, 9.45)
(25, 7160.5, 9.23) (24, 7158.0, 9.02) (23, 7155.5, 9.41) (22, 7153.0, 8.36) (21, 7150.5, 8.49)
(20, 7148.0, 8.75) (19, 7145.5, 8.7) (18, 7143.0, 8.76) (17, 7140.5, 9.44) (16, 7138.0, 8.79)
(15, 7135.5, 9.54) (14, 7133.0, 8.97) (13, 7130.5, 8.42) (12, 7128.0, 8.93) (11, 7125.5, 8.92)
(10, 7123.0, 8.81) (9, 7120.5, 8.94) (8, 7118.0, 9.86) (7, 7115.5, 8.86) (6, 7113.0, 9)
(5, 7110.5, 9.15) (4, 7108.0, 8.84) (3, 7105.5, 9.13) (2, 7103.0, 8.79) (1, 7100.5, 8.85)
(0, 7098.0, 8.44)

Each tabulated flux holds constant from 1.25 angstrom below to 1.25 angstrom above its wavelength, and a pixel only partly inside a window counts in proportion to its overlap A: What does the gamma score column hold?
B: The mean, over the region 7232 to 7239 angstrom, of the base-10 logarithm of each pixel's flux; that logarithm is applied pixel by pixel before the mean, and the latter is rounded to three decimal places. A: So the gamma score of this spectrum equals 0.995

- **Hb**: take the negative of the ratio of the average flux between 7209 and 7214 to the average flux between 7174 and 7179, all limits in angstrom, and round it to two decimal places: -1.01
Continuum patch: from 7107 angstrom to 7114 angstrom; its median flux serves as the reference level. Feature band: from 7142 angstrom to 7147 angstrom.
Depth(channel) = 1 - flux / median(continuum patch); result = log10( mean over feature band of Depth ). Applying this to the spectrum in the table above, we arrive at -1.52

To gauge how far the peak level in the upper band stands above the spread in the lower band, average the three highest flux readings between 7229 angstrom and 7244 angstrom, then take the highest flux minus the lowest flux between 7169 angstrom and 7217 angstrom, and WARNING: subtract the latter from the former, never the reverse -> 8.7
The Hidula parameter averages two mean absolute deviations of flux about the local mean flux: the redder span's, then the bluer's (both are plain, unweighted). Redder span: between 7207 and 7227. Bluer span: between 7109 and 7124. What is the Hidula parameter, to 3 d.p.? 0.255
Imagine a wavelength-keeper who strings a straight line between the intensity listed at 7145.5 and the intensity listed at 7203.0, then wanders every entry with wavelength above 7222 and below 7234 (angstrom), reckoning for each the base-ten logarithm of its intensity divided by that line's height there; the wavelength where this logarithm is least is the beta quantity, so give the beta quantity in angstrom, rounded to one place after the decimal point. 7228.0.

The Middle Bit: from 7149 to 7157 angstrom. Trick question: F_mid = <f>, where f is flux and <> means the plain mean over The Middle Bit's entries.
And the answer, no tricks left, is 8.8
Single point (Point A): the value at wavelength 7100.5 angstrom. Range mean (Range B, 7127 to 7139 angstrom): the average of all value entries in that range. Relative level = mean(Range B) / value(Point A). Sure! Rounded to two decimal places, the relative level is 1.01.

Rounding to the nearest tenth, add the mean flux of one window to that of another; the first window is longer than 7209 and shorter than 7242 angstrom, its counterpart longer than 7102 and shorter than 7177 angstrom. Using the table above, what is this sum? 18.6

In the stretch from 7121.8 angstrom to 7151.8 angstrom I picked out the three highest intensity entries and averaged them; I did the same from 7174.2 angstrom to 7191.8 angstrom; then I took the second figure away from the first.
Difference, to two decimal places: -0.02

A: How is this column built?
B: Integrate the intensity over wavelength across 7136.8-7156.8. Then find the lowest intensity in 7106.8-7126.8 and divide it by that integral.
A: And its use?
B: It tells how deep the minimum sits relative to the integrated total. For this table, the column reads 0.0498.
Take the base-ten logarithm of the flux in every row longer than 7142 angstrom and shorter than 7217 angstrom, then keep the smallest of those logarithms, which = 0.922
